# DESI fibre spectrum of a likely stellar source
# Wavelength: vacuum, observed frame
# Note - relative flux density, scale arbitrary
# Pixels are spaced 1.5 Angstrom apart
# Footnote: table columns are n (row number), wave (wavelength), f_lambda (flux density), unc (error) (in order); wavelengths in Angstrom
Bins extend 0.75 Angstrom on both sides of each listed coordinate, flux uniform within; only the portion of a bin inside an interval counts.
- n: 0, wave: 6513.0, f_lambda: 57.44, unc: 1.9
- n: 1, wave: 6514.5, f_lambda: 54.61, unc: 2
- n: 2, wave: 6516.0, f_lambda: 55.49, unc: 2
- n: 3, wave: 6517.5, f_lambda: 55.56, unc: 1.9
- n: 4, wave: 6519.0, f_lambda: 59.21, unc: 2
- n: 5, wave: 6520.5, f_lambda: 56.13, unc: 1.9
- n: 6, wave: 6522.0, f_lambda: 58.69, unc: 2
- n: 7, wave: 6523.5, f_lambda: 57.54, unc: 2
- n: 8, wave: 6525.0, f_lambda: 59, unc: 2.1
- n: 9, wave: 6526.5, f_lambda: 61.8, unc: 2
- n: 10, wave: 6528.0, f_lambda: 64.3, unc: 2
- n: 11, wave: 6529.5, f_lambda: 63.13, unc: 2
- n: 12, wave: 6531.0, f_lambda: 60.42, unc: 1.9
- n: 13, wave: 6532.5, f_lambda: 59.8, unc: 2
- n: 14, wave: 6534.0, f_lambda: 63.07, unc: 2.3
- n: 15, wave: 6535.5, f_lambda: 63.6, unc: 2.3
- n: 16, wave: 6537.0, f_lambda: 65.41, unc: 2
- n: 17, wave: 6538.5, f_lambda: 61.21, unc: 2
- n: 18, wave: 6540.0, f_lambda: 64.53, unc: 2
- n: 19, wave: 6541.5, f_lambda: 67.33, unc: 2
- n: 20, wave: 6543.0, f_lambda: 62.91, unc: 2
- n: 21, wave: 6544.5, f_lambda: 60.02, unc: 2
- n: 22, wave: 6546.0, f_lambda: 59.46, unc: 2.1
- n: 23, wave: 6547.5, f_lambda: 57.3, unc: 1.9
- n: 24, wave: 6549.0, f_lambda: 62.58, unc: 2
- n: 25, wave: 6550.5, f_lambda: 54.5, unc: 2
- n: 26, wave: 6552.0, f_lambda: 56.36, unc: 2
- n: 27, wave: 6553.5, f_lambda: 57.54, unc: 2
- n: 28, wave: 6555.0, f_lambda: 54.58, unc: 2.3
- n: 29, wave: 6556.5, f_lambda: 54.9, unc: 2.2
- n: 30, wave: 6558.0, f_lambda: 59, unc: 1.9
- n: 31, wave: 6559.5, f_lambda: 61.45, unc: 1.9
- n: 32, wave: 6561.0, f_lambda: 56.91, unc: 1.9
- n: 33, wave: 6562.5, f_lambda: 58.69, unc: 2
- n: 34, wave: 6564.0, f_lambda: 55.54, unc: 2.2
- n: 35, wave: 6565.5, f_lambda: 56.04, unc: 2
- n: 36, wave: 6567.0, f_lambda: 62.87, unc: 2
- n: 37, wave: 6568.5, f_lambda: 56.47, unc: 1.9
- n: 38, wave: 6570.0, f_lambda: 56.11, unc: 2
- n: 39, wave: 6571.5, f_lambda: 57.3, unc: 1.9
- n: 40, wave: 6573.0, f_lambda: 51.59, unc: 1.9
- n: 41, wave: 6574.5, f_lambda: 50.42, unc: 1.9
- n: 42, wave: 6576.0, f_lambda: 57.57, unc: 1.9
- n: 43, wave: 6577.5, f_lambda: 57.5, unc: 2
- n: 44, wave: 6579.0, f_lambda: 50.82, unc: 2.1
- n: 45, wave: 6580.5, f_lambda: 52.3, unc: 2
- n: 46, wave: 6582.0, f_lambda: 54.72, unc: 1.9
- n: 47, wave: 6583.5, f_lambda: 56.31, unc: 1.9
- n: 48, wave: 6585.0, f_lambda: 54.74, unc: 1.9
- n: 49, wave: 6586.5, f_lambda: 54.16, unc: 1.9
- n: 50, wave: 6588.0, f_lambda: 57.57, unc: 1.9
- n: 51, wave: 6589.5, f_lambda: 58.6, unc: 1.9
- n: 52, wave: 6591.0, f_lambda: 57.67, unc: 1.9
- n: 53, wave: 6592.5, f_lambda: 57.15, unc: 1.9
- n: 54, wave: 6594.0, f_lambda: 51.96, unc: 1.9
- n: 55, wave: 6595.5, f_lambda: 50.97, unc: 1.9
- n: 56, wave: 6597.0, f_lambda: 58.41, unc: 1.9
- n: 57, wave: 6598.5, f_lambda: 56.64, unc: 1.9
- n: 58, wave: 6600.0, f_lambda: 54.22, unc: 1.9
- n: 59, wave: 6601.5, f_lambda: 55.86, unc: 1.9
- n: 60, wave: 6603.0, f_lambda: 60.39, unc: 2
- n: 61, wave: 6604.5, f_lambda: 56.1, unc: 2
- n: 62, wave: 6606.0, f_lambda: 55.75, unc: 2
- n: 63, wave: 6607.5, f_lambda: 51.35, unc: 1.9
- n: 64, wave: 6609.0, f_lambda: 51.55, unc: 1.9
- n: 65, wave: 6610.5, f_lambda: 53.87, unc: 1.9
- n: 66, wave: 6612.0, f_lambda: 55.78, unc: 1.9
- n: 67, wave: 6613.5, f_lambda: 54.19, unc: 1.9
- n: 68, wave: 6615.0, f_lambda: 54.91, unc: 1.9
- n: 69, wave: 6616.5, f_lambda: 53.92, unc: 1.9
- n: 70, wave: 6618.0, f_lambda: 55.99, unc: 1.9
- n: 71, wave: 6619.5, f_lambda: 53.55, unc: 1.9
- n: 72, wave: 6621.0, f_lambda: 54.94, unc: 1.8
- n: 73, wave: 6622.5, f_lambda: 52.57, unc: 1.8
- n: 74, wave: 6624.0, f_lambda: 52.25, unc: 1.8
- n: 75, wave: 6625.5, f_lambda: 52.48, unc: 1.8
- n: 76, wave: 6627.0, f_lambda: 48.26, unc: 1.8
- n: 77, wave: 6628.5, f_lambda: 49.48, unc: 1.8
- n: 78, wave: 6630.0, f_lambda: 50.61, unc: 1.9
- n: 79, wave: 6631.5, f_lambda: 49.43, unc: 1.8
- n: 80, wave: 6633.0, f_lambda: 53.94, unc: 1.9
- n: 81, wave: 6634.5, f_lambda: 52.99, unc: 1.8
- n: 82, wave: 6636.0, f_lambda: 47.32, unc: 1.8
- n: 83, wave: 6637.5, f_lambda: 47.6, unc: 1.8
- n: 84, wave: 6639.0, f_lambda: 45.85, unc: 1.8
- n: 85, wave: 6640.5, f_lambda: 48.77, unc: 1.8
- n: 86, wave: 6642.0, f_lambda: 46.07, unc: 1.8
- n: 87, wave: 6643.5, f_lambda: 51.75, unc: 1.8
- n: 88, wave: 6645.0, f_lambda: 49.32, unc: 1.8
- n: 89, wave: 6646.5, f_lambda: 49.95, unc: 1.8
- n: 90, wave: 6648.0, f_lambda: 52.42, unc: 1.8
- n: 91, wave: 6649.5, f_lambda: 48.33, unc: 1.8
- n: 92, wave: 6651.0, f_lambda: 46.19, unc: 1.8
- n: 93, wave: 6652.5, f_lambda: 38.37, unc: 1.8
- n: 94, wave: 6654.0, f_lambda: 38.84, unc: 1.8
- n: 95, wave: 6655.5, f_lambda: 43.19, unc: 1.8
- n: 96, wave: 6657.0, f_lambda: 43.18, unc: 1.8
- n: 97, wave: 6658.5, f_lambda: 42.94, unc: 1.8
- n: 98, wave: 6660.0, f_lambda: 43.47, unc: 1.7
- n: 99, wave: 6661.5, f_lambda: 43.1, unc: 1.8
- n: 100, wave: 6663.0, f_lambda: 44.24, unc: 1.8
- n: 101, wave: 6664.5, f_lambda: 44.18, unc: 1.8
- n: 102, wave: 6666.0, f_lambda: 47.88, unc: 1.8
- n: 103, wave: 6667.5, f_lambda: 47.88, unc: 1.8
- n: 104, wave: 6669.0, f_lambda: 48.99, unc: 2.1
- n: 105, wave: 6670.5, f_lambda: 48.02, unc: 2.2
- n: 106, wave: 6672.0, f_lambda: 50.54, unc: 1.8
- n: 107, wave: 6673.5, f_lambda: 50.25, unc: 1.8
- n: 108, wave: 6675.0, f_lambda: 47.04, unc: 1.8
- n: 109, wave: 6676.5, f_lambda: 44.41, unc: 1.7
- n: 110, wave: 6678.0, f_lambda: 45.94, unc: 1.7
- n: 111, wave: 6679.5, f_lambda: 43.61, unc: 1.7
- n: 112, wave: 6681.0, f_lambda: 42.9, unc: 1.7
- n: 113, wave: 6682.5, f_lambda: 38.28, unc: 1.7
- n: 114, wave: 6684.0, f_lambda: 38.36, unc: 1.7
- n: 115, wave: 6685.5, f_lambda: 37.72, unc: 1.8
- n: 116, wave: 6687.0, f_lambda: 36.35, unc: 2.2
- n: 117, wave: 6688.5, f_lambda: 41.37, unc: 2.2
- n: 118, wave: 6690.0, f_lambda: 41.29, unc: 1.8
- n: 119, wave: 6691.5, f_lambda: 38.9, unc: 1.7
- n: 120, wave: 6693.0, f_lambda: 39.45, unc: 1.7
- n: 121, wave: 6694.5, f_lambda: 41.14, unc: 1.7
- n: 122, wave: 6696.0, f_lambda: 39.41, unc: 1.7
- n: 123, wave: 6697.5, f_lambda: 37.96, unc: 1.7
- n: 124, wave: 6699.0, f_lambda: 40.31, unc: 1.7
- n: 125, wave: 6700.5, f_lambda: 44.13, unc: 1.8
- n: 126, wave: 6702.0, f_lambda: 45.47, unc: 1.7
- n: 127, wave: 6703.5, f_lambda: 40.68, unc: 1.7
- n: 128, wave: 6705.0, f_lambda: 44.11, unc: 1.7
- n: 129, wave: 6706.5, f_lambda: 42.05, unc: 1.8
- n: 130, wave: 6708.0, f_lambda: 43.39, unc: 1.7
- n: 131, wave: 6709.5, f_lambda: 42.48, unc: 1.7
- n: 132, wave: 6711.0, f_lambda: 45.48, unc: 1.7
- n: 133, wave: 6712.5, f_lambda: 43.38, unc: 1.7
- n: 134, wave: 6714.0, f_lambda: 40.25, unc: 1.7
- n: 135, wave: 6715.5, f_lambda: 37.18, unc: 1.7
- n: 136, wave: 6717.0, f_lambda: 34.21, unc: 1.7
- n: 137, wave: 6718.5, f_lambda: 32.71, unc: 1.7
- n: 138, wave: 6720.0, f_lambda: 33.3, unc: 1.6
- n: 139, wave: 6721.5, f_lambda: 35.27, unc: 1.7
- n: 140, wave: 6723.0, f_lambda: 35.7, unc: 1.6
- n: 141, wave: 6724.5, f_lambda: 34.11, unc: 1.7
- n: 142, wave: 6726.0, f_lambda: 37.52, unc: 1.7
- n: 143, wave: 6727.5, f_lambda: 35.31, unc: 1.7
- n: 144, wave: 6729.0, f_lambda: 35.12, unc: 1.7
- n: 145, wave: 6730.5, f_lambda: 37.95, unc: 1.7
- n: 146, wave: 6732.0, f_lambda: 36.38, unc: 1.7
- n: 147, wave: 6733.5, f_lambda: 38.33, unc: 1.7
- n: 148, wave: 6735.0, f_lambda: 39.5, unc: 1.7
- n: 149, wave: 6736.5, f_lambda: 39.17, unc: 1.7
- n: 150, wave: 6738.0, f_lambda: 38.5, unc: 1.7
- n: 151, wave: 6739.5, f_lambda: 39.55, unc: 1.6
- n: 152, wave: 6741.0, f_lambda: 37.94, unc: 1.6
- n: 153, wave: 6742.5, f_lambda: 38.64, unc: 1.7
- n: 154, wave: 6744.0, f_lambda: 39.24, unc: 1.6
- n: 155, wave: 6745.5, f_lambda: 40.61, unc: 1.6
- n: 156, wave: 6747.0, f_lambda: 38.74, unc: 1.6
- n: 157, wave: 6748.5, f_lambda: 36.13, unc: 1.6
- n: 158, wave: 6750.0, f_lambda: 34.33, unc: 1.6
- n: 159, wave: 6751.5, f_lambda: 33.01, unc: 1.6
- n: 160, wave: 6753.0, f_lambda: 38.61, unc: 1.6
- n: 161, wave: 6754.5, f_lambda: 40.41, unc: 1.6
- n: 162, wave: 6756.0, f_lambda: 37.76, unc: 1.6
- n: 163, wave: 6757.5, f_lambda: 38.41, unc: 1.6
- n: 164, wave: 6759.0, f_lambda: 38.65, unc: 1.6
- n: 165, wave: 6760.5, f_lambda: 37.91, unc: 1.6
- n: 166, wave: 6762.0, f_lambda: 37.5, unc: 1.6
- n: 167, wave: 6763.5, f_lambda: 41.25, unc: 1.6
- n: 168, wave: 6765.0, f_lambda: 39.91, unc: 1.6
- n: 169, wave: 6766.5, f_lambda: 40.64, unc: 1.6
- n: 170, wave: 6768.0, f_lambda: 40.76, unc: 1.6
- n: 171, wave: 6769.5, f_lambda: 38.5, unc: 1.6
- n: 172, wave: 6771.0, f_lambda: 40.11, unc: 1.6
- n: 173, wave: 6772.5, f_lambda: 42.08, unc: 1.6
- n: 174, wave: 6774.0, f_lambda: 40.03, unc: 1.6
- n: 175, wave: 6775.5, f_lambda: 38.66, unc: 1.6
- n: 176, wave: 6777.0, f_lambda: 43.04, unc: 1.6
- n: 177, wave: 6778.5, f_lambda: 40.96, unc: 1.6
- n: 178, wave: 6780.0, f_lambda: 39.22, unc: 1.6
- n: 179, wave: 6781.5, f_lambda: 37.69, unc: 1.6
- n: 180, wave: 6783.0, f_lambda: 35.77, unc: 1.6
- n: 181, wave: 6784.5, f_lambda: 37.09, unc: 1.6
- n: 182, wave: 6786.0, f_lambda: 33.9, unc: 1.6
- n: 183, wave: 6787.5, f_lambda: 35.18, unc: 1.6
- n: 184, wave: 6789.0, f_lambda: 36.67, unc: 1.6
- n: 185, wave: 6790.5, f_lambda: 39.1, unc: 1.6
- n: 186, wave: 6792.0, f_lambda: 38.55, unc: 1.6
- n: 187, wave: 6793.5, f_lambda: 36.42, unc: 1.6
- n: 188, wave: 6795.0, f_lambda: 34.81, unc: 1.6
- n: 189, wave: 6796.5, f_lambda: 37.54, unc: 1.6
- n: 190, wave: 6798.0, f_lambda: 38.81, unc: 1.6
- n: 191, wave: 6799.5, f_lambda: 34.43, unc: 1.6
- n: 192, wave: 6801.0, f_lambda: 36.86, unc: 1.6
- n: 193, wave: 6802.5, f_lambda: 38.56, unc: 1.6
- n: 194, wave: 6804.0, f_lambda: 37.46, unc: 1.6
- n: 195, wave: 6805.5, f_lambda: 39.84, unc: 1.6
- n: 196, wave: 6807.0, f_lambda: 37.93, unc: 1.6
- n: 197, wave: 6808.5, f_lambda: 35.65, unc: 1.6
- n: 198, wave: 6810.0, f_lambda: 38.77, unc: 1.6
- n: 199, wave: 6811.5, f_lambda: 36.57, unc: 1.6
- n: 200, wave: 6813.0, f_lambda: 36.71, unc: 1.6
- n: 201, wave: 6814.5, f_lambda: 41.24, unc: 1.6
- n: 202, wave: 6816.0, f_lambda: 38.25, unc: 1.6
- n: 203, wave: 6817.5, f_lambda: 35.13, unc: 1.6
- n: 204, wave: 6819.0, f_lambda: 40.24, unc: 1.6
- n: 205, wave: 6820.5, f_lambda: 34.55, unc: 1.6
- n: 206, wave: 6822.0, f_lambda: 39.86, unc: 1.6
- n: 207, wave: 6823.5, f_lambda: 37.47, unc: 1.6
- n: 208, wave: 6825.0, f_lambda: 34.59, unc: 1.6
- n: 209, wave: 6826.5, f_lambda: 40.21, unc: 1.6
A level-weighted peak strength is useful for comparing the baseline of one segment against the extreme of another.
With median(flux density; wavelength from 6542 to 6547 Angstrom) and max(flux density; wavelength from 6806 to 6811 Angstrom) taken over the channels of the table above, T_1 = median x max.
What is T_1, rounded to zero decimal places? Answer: 2327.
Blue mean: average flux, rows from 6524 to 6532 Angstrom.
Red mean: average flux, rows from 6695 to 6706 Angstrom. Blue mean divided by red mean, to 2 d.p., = 1.48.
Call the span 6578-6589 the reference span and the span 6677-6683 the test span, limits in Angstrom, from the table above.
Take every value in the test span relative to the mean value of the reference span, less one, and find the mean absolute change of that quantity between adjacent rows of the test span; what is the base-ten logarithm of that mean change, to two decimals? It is -1.33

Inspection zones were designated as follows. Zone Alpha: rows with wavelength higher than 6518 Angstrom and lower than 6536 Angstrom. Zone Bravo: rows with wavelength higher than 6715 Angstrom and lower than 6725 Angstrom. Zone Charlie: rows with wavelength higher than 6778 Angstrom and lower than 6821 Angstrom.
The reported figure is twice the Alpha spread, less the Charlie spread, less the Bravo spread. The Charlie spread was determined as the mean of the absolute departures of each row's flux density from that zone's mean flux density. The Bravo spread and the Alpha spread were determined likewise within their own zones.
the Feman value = 1.54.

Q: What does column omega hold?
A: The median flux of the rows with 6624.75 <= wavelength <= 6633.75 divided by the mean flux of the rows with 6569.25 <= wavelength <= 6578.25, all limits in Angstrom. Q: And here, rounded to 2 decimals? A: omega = 0.91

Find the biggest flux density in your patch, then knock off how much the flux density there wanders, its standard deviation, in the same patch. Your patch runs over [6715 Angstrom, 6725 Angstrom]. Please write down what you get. 36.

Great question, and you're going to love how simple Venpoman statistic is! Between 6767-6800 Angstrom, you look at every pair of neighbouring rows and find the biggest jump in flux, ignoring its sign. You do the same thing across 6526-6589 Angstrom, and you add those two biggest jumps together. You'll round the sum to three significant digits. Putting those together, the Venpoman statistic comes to 12.5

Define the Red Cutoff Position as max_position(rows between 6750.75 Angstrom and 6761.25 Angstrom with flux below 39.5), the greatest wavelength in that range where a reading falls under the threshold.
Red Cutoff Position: 6760.5 Angstrom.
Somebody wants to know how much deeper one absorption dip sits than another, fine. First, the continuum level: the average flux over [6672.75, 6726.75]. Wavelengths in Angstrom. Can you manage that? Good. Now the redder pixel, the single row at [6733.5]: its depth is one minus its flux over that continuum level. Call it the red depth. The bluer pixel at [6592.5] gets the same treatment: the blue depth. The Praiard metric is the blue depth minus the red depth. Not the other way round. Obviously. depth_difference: -0.47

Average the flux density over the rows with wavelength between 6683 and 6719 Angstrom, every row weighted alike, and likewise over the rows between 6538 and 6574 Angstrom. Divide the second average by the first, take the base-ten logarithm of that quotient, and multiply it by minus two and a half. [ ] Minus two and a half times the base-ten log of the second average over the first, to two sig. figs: -0.40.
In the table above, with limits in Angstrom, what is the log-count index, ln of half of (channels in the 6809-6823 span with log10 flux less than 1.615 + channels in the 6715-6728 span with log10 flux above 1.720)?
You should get 1.39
